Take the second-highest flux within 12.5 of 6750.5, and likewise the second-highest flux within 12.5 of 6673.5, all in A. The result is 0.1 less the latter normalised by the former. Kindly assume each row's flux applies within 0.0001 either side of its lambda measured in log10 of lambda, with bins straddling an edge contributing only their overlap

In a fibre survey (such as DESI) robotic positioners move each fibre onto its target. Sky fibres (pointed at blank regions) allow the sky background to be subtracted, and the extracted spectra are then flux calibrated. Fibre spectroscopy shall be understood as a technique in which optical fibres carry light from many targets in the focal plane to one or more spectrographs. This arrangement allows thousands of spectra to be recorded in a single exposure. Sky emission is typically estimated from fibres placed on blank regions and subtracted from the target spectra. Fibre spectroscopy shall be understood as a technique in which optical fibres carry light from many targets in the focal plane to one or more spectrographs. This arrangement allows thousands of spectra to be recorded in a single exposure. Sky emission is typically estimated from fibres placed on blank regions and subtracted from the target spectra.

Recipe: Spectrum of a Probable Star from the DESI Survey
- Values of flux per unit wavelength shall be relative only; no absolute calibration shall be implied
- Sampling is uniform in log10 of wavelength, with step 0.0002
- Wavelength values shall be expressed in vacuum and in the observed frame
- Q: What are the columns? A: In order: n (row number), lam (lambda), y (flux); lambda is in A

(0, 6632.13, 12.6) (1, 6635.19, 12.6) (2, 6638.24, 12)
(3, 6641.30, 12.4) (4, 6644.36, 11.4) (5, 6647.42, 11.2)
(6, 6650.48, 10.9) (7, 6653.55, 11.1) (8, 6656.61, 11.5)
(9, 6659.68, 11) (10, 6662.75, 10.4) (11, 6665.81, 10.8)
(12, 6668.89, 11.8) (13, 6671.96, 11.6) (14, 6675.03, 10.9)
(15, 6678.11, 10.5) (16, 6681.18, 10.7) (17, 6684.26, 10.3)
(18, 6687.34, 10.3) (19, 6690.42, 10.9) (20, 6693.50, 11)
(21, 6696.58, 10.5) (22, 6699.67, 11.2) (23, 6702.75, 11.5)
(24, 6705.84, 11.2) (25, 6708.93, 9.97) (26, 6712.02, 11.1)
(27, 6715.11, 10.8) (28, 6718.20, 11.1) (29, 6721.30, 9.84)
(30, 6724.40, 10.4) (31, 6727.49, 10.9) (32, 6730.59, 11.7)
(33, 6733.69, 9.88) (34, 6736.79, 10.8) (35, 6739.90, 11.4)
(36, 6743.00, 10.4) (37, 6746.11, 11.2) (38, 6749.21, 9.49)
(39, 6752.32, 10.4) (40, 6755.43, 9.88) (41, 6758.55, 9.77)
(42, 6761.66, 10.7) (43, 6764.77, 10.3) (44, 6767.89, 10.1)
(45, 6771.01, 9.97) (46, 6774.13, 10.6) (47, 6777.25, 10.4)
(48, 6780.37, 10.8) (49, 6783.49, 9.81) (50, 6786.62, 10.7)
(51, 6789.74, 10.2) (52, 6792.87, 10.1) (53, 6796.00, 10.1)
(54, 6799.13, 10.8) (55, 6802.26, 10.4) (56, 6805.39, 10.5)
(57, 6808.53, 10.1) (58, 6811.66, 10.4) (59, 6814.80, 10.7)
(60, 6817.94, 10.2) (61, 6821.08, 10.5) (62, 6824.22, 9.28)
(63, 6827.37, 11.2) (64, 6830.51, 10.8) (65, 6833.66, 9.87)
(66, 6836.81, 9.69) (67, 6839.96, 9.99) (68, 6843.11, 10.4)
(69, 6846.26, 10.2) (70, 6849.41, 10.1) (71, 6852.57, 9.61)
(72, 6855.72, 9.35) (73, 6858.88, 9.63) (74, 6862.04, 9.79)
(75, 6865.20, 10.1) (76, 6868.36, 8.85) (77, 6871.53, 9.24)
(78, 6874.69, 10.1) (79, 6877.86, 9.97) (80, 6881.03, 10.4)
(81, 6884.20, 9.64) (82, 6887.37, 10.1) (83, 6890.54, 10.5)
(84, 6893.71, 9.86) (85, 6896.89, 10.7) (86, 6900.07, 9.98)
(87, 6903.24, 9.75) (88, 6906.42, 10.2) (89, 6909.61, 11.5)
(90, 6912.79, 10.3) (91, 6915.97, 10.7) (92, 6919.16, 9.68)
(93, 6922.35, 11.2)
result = -0.94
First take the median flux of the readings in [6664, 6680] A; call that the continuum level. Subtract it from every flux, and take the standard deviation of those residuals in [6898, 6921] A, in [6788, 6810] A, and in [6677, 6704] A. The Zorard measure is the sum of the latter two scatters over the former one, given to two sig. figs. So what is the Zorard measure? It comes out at 1.1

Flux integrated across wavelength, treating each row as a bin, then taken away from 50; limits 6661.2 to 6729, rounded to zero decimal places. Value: -683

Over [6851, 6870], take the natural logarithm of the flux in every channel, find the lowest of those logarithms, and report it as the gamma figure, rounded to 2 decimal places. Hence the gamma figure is 2.18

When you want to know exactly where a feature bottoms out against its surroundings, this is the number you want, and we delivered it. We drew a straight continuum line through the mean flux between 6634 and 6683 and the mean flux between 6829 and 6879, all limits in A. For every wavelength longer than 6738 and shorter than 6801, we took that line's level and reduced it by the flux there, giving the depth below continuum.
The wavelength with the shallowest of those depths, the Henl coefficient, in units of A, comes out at 6739.90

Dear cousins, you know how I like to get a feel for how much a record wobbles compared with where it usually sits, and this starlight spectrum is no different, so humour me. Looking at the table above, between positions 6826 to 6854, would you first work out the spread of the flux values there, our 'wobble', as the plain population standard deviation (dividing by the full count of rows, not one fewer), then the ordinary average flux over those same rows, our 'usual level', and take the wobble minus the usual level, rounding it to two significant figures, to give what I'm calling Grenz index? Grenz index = -9.7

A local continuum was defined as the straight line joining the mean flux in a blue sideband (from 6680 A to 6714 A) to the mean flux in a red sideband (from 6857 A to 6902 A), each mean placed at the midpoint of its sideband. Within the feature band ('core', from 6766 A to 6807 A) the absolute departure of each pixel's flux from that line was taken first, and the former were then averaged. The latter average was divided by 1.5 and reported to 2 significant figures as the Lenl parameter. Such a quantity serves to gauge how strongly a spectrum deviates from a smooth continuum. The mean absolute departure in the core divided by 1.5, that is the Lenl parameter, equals 0.19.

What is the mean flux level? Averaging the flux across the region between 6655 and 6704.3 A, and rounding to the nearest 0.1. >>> 10.9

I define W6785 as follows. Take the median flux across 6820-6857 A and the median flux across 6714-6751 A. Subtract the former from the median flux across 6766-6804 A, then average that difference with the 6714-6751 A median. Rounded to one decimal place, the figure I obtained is 5.5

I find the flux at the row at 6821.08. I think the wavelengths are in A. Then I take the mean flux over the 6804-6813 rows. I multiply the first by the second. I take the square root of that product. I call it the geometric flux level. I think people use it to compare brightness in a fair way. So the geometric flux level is 10.4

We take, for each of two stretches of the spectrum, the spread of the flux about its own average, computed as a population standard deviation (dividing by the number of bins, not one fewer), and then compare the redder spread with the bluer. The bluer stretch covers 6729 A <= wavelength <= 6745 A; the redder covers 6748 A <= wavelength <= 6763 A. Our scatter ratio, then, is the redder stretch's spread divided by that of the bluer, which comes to 0.7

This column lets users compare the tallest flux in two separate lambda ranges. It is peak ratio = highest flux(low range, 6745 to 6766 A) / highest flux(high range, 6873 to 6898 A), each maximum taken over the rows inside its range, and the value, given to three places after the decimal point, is 1.047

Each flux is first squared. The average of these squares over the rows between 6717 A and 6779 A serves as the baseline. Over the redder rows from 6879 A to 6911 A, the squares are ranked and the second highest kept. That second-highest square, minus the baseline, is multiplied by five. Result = 24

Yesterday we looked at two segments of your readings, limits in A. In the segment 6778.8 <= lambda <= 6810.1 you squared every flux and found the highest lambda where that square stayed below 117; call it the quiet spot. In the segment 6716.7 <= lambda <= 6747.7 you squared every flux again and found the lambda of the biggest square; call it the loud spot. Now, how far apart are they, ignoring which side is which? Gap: 77.9 A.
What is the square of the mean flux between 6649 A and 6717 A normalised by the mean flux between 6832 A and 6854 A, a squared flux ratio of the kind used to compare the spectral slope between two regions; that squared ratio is 1.19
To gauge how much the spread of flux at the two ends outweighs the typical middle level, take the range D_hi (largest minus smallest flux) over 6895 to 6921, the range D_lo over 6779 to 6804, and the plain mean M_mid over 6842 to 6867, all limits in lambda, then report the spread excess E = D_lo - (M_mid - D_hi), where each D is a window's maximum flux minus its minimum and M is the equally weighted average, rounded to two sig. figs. -7.1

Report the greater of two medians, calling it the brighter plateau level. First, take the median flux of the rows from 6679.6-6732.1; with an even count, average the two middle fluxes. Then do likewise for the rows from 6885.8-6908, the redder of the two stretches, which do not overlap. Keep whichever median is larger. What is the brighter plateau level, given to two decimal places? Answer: 10.90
